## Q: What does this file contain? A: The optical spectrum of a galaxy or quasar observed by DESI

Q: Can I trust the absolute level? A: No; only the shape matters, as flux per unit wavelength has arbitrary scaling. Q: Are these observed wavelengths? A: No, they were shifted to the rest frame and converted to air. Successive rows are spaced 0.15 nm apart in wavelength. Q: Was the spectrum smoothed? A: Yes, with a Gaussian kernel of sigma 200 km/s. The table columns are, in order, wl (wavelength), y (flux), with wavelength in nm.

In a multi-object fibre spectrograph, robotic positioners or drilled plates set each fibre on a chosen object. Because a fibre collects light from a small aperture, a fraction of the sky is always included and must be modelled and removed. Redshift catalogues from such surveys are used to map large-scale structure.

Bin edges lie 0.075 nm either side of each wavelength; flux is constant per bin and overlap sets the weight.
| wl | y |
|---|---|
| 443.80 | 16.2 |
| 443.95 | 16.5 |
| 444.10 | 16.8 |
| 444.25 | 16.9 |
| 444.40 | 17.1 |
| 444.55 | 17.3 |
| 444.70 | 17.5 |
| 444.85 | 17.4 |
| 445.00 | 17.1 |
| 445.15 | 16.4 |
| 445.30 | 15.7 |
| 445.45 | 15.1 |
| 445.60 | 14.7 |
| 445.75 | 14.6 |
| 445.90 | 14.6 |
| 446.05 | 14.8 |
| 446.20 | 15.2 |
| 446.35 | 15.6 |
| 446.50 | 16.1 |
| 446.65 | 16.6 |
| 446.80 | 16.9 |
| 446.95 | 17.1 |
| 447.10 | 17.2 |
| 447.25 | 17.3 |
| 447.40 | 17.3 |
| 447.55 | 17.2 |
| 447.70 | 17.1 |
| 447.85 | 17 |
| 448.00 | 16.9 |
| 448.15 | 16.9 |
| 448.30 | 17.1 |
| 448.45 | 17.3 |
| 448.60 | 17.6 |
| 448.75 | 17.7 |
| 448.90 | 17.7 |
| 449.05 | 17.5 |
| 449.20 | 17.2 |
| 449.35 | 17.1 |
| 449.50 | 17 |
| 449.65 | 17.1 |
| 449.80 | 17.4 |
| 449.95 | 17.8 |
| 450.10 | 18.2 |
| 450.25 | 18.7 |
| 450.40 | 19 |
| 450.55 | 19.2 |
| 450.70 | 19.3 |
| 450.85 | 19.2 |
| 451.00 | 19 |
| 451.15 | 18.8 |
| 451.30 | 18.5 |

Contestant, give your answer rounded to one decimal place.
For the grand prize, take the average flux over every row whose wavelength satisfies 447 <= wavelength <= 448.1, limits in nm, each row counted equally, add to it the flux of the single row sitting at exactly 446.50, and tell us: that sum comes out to 33.2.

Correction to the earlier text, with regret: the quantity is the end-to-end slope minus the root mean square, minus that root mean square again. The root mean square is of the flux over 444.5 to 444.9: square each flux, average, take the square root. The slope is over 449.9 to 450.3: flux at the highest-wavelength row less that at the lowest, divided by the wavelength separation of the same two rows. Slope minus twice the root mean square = -31.8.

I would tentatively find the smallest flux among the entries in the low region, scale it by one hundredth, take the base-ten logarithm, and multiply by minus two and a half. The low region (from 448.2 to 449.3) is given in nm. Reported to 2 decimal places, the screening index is 1.92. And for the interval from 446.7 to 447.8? 1.93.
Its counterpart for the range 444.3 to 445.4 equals 2.01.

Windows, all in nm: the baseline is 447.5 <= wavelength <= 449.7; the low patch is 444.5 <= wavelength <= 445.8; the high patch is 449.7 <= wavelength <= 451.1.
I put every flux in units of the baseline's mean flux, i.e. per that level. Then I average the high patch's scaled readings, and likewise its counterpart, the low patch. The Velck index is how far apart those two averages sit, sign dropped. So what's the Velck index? 0.14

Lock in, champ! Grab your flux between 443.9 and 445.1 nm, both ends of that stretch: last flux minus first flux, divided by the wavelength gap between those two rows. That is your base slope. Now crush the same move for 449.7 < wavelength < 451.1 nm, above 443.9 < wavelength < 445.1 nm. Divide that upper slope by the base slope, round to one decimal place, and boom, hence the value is 2.3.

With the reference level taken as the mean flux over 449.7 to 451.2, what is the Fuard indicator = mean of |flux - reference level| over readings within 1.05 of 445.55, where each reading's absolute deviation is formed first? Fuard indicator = 2.8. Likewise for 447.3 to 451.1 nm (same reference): 1.1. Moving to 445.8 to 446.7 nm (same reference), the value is 3.2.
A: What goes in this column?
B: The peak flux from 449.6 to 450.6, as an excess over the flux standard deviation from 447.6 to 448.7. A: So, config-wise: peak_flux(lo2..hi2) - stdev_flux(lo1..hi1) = 19.0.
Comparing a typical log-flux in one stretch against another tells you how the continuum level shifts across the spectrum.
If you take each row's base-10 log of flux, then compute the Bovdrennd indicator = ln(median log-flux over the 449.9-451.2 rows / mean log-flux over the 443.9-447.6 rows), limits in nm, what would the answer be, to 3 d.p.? 0.053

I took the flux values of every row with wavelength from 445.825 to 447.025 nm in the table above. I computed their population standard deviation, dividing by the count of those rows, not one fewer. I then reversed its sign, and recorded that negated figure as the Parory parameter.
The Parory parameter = -0.90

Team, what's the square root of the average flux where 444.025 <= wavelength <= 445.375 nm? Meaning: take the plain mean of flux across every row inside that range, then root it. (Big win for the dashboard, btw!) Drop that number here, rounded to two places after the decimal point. 4.11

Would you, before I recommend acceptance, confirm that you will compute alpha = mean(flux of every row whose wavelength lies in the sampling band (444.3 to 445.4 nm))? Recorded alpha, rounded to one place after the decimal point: 16.9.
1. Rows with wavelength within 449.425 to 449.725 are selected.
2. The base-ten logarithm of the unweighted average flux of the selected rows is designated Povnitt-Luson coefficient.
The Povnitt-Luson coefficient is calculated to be 1.23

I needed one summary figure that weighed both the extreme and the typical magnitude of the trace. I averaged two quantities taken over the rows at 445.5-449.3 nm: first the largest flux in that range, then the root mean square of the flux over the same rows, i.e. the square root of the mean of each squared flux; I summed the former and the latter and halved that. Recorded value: 17.2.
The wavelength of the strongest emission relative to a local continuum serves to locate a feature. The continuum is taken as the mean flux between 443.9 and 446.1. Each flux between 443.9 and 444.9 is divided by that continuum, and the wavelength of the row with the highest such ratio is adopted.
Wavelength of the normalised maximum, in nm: 444.70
